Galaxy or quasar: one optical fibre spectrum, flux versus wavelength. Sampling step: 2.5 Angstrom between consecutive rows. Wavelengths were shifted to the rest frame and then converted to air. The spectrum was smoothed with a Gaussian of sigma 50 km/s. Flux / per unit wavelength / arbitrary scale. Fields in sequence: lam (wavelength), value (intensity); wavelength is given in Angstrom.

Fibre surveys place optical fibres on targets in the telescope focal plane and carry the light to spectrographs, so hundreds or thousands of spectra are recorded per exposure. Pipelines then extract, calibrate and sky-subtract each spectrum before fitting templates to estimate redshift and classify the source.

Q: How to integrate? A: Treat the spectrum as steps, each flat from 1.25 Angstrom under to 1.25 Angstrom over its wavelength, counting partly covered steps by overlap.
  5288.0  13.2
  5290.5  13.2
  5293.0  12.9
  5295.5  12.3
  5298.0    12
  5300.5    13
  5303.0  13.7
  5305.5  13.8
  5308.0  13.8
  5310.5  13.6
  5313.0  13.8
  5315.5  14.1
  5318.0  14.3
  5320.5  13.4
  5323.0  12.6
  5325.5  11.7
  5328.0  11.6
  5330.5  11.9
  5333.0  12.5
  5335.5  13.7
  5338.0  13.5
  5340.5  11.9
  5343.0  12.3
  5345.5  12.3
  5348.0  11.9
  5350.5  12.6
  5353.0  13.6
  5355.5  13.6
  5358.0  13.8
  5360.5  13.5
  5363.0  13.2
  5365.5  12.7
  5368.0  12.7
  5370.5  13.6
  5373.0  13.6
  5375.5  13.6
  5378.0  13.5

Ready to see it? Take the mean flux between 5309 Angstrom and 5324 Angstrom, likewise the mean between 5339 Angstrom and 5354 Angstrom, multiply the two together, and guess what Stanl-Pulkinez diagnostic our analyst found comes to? 170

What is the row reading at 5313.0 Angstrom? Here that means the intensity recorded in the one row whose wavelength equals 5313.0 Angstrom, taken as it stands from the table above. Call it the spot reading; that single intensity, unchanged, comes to 13.8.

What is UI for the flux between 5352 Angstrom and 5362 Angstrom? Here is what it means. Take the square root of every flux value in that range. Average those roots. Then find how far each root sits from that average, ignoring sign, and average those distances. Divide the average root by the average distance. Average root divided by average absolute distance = 312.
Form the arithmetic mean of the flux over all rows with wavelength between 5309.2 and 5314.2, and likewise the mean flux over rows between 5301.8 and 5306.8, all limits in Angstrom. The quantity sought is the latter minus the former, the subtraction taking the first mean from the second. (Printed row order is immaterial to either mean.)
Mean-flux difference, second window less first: 0.1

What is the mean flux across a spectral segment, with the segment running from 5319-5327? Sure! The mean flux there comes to 12.6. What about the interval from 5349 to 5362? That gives 13.4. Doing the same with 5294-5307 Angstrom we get 13.0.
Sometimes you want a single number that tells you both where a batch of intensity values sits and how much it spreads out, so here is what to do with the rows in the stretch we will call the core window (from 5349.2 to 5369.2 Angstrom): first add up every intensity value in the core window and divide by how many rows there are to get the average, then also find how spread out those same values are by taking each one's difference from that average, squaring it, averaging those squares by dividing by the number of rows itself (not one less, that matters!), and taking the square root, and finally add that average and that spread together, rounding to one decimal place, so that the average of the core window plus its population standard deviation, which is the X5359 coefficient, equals 13.7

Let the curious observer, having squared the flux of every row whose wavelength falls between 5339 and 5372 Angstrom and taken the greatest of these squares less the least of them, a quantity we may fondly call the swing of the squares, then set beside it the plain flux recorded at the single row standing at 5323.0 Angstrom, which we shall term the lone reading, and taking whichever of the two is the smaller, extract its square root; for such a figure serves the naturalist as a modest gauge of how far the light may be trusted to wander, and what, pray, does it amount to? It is 3.55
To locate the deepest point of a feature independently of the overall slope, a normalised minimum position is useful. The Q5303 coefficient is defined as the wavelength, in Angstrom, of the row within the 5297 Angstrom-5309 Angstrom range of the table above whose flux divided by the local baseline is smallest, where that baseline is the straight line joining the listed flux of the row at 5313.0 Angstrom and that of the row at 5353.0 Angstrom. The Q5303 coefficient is 5298.0 Angstrom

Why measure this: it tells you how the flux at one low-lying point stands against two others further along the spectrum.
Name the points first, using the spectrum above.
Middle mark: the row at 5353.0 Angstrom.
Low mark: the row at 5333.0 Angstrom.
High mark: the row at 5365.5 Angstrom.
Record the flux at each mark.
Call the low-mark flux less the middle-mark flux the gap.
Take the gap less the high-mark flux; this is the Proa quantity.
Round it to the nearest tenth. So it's -13.8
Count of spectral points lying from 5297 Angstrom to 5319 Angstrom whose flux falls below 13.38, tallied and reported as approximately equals 2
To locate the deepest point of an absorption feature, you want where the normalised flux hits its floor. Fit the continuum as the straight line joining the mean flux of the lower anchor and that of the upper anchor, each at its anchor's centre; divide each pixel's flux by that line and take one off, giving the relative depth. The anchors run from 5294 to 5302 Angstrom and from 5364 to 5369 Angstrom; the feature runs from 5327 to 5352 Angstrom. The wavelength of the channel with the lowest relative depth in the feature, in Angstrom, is 5328.0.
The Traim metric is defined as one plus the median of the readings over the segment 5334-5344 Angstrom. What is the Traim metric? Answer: 13.9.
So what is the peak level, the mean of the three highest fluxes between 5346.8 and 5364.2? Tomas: 13.7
